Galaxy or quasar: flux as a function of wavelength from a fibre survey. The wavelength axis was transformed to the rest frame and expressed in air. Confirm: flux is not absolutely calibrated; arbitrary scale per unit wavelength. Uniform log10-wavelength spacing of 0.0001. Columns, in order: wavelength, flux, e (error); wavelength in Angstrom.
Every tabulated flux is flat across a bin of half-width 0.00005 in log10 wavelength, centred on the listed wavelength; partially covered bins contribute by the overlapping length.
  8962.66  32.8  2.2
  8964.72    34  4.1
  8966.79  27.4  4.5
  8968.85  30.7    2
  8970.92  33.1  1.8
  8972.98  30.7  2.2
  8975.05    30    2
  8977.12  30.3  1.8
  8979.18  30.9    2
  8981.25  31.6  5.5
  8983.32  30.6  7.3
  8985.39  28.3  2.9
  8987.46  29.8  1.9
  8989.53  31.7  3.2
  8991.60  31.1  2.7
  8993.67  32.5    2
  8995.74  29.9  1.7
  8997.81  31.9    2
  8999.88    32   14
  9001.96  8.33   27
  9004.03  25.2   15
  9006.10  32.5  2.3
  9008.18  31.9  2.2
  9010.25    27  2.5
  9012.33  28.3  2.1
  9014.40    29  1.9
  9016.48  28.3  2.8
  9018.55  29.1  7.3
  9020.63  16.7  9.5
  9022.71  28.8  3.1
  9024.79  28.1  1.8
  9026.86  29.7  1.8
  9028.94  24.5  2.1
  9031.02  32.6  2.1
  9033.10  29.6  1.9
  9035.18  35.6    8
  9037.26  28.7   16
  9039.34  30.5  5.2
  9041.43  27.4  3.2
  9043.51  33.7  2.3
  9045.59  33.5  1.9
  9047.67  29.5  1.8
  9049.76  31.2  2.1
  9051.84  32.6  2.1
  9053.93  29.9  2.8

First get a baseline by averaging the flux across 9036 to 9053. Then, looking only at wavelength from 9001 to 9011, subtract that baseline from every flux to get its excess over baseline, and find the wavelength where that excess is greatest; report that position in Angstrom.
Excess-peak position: 9006.10 Angstrom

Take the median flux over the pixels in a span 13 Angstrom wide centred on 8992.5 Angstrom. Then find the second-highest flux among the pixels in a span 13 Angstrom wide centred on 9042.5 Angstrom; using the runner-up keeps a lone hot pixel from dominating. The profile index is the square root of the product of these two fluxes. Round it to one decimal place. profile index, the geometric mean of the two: 32.4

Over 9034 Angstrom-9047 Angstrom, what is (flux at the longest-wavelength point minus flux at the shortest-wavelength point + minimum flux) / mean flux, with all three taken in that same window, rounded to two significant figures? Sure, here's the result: 0.80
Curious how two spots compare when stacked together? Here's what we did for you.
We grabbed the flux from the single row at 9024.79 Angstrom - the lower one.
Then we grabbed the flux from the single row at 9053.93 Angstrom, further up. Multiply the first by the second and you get 840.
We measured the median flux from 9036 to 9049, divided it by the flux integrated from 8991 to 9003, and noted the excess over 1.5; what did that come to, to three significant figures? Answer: -1.41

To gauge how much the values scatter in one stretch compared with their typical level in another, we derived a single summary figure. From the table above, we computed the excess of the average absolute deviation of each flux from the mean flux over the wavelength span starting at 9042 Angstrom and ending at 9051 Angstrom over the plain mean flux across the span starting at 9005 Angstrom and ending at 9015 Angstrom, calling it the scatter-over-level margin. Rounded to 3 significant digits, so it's -28.1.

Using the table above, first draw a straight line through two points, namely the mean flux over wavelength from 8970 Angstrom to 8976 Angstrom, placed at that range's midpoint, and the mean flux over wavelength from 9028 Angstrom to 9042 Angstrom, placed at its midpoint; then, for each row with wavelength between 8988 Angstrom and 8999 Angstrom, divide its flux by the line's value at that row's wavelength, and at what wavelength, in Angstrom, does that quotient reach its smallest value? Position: 8995.74 Angstrom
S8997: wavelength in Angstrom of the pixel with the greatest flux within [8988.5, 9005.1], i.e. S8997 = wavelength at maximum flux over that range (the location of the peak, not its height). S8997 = 8993.67 Angstrom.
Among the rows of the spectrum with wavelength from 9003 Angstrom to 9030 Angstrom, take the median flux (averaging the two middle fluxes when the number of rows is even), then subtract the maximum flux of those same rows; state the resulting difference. -4.2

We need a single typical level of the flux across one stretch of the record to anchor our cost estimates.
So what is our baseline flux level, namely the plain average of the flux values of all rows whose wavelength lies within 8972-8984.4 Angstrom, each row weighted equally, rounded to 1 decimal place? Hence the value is 30.7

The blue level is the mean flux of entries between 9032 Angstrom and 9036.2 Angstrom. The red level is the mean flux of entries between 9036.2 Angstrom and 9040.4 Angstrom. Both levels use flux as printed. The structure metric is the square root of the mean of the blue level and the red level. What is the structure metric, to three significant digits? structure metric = 5.58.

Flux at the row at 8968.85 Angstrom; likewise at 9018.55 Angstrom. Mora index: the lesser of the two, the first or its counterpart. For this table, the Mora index 29.1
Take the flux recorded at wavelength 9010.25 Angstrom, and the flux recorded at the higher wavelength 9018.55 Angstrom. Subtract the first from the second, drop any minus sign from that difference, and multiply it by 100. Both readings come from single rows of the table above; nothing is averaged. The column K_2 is 210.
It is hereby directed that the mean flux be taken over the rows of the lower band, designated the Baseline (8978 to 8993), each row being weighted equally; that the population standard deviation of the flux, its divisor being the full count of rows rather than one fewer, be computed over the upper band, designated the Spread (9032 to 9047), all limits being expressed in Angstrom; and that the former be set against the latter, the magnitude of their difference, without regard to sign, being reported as 27.8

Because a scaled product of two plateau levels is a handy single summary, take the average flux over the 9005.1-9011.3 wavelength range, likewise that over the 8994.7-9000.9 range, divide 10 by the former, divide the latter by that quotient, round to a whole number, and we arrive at 95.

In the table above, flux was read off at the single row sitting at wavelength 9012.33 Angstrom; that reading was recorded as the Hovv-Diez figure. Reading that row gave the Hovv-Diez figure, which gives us 28.3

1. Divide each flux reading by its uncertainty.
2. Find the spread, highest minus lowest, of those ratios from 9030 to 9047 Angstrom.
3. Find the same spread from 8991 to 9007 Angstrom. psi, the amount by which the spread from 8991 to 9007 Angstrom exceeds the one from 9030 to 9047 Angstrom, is 1.4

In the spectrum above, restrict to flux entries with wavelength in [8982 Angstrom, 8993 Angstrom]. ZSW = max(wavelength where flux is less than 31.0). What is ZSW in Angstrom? 8987.46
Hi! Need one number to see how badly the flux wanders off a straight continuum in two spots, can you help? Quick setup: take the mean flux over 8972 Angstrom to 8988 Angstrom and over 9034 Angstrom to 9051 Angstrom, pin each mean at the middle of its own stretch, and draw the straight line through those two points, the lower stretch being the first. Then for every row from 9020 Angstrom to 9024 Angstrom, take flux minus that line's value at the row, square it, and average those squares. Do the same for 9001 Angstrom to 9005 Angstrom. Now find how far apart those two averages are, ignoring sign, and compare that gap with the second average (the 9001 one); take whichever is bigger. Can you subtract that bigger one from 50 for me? -213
